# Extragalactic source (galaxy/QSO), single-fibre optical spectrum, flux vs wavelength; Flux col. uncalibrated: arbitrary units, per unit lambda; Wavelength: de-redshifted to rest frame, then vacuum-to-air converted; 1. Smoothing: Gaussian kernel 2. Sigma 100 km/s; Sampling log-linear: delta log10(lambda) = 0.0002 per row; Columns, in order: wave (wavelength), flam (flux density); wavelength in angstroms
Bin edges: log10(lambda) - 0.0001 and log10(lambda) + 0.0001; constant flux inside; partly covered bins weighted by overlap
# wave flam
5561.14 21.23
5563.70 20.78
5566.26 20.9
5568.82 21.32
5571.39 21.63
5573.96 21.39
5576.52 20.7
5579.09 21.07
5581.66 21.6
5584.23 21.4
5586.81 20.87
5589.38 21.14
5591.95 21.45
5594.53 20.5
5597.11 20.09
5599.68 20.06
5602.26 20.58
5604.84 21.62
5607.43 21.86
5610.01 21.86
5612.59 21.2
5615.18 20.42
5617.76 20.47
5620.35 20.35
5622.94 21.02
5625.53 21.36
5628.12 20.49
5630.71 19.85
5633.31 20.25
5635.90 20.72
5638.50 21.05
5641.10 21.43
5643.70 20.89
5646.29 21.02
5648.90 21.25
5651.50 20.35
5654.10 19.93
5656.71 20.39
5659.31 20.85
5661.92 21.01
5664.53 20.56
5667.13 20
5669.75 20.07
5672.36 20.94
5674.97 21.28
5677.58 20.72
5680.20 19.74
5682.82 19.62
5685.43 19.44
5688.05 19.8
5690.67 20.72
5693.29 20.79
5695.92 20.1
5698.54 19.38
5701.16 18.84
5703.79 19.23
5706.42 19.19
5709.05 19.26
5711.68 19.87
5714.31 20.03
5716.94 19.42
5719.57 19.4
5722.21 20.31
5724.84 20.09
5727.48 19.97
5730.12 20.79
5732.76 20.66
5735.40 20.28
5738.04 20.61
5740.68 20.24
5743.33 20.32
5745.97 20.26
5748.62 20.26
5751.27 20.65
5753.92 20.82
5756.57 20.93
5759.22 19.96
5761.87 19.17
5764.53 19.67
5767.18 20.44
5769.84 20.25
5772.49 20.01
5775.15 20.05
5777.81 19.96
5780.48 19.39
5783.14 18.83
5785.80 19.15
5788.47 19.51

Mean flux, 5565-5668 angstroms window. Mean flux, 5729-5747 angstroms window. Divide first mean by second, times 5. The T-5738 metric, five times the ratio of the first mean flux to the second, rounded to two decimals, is 5.10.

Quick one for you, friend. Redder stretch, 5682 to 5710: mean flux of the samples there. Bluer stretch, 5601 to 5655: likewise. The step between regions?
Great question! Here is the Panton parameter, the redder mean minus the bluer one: -1.2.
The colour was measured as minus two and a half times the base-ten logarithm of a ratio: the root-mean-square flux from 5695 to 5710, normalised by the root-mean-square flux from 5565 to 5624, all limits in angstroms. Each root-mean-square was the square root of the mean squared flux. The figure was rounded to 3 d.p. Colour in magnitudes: 0.091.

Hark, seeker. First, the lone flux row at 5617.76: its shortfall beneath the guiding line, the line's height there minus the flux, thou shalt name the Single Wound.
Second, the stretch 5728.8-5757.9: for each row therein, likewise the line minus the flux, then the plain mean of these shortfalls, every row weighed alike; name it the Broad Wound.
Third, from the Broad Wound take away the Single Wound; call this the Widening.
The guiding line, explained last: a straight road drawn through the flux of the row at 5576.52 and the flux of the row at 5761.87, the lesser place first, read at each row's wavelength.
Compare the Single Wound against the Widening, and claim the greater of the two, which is -0.11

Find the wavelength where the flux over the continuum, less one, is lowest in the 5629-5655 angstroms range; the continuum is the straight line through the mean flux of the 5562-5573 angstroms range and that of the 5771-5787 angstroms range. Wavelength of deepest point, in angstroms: 5630.71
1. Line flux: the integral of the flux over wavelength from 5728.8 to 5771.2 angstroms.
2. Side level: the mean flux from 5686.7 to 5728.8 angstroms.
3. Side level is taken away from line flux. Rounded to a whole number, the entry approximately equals 842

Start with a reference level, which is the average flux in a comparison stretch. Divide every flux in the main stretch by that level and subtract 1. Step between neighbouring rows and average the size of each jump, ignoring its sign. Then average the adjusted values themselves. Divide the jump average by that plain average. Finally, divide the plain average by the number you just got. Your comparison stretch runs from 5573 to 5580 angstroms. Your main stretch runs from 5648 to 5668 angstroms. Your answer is 0.03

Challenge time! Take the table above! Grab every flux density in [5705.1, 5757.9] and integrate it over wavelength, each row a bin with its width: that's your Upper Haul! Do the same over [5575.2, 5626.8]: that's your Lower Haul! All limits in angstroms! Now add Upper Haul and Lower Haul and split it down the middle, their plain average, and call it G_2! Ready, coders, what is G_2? 1074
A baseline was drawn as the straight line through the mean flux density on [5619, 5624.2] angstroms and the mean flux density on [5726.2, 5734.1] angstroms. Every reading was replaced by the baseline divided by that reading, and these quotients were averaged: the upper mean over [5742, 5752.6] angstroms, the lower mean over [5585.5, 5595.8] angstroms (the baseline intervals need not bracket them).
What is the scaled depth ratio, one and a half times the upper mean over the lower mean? 1.52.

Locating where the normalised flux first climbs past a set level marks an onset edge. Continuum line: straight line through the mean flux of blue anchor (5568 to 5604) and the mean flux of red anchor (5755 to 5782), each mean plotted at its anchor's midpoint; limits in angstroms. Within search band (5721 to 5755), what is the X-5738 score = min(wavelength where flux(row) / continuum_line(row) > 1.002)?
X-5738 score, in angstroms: 5722.21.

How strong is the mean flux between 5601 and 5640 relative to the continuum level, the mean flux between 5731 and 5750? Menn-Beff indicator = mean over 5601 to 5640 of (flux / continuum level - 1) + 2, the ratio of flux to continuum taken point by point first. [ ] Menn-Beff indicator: 2.02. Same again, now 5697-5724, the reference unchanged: 1.96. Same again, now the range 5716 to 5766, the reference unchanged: 1.99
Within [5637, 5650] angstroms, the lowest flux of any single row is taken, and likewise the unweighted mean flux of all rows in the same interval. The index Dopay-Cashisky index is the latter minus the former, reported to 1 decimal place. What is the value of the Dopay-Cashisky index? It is 0.2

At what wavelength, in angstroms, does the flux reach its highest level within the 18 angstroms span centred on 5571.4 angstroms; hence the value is 5571.39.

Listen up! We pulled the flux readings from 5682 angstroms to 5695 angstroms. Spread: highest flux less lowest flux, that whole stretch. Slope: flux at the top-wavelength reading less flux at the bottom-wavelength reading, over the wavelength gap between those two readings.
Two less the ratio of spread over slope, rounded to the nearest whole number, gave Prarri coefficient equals -10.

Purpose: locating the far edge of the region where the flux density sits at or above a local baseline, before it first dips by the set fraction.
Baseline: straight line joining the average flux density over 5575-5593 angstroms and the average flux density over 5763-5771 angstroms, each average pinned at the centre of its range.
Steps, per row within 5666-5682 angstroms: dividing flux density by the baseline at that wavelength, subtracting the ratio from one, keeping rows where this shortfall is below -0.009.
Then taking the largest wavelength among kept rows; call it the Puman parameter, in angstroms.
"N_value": 5674.97 angstroms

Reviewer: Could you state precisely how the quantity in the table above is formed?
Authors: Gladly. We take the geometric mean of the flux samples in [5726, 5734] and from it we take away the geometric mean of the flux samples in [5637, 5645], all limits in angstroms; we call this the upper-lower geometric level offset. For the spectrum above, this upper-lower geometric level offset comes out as -0.7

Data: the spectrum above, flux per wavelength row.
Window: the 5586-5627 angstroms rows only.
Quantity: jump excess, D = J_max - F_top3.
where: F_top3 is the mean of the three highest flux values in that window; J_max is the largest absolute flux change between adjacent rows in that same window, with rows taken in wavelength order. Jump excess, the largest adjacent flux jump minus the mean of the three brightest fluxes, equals -20.7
